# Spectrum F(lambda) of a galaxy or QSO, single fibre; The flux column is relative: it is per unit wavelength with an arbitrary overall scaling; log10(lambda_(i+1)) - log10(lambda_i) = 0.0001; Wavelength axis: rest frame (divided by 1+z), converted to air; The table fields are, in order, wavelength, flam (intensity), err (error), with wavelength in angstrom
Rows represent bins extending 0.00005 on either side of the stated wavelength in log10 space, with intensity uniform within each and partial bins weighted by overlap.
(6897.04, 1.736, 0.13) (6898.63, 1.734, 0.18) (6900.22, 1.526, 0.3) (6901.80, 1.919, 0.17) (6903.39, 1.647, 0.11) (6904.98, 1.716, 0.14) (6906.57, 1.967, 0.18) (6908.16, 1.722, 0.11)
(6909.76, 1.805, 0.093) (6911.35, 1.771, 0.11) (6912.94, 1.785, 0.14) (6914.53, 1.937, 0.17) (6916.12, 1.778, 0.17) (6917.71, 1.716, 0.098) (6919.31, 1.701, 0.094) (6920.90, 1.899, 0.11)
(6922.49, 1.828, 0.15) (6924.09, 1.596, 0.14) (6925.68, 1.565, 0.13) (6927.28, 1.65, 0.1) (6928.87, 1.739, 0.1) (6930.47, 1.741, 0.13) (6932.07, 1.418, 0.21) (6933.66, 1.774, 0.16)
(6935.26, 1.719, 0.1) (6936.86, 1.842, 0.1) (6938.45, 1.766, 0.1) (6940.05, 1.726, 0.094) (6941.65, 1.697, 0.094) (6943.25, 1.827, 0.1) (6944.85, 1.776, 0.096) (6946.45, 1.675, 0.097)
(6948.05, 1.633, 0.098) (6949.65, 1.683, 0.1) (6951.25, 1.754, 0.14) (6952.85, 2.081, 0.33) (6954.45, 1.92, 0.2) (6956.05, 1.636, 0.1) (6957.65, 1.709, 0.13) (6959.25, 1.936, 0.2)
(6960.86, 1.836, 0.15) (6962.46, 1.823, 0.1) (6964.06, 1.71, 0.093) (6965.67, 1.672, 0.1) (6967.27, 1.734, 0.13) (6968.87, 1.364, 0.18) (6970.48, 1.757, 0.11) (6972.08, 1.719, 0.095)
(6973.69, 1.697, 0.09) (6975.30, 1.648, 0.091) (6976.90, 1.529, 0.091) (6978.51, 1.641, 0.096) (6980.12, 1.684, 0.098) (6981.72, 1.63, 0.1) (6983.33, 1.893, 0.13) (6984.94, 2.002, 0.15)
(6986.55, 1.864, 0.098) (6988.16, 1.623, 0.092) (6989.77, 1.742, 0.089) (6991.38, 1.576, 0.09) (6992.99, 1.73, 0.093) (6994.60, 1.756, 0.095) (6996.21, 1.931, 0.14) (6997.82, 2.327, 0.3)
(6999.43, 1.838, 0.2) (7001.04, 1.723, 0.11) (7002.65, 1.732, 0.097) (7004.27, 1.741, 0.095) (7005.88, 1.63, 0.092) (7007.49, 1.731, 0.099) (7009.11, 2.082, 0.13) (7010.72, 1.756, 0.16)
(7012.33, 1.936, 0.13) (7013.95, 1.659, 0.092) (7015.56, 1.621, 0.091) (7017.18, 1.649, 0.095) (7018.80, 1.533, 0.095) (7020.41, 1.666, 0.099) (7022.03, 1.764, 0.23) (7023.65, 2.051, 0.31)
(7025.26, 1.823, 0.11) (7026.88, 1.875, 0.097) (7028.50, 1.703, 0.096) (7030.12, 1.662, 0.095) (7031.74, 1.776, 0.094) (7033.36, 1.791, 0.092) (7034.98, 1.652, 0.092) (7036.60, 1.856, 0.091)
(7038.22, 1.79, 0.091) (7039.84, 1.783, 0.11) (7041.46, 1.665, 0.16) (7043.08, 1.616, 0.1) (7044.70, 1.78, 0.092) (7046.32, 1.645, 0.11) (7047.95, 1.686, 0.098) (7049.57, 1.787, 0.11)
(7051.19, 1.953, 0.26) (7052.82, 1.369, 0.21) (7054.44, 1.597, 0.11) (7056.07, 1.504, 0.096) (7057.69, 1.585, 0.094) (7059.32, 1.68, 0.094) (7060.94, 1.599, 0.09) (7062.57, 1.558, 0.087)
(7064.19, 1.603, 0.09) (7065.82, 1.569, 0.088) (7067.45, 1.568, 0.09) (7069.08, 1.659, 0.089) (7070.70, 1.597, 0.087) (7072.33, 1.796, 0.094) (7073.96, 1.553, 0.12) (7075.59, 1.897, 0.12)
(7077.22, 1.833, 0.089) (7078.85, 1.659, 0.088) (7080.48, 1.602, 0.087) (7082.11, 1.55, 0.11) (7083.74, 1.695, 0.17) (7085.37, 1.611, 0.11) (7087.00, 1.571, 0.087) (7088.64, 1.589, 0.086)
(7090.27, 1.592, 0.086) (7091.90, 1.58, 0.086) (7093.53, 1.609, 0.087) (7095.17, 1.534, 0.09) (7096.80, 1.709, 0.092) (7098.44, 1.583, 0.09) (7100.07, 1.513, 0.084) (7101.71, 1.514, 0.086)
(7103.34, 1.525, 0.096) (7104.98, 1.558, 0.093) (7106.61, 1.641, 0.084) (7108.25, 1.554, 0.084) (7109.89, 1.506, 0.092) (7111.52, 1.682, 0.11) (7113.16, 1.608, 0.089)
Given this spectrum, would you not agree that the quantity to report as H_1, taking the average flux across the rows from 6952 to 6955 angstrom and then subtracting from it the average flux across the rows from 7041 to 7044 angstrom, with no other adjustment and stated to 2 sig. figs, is 0.36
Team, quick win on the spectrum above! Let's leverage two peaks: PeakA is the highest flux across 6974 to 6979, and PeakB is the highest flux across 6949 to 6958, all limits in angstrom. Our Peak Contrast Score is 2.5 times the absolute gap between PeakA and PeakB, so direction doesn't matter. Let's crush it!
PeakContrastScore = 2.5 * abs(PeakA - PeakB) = 1.1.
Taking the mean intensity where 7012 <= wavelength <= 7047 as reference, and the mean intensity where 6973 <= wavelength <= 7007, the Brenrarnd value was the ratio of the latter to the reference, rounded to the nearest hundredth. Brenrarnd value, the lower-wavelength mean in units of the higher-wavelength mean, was 1.01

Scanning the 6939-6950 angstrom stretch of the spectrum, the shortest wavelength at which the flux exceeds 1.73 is 6943.25 angstrom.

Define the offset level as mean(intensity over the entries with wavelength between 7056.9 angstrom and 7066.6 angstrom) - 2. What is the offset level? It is -0.40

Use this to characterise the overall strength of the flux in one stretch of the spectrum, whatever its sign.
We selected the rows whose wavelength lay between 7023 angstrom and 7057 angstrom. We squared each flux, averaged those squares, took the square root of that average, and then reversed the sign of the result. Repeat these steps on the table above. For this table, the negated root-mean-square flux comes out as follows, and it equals -1.74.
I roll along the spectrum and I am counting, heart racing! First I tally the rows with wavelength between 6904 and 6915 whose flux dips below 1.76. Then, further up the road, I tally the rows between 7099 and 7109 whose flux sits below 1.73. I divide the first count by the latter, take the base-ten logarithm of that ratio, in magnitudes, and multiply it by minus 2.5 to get 1.2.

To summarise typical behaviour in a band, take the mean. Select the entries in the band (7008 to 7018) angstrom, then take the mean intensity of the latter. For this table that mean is 1.78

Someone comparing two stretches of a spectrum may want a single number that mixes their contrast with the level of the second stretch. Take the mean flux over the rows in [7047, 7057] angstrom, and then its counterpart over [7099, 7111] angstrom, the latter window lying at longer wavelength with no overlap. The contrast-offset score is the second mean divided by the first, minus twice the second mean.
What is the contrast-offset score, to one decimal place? -2.2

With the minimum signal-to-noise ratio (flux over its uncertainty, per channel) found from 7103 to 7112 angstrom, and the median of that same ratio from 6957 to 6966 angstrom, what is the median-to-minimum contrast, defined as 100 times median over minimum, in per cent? 98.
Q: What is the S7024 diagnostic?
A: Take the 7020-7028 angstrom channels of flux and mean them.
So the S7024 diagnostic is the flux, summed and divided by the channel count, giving 1.84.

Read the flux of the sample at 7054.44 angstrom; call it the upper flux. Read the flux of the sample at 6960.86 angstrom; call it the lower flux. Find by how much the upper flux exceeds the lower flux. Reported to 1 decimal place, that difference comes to -0.2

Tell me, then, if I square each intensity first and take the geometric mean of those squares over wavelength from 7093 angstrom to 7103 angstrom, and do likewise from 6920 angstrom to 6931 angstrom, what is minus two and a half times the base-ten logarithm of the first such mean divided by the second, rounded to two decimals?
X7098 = 0.18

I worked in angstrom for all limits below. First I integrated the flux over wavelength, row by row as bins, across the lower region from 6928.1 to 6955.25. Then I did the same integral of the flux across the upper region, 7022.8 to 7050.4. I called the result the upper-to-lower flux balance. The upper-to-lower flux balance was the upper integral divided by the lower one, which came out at 1.02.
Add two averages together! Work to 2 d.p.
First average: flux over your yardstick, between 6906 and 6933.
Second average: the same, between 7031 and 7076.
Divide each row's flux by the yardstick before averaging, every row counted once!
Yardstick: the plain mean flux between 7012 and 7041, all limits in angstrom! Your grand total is 1.95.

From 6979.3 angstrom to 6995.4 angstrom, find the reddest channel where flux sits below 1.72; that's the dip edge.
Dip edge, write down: 6991.38 angstrom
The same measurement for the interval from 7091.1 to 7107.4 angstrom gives 7106.61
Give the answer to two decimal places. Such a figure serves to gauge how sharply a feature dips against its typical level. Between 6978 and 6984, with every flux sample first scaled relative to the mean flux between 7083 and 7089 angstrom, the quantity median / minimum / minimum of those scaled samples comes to 1.01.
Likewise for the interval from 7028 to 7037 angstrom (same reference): 1.03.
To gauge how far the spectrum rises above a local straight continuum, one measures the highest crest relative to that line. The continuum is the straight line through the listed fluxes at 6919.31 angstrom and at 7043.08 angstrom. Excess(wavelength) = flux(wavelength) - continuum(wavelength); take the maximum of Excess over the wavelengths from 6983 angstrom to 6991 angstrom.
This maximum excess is 0.35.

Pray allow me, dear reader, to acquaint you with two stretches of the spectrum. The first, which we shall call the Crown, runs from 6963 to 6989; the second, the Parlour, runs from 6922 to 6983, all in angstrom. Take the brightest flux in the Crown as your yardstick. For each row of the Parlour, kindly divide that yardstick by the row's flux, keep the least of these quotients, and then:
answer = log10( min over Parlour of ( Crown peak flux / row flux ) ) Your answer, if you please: -0.017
